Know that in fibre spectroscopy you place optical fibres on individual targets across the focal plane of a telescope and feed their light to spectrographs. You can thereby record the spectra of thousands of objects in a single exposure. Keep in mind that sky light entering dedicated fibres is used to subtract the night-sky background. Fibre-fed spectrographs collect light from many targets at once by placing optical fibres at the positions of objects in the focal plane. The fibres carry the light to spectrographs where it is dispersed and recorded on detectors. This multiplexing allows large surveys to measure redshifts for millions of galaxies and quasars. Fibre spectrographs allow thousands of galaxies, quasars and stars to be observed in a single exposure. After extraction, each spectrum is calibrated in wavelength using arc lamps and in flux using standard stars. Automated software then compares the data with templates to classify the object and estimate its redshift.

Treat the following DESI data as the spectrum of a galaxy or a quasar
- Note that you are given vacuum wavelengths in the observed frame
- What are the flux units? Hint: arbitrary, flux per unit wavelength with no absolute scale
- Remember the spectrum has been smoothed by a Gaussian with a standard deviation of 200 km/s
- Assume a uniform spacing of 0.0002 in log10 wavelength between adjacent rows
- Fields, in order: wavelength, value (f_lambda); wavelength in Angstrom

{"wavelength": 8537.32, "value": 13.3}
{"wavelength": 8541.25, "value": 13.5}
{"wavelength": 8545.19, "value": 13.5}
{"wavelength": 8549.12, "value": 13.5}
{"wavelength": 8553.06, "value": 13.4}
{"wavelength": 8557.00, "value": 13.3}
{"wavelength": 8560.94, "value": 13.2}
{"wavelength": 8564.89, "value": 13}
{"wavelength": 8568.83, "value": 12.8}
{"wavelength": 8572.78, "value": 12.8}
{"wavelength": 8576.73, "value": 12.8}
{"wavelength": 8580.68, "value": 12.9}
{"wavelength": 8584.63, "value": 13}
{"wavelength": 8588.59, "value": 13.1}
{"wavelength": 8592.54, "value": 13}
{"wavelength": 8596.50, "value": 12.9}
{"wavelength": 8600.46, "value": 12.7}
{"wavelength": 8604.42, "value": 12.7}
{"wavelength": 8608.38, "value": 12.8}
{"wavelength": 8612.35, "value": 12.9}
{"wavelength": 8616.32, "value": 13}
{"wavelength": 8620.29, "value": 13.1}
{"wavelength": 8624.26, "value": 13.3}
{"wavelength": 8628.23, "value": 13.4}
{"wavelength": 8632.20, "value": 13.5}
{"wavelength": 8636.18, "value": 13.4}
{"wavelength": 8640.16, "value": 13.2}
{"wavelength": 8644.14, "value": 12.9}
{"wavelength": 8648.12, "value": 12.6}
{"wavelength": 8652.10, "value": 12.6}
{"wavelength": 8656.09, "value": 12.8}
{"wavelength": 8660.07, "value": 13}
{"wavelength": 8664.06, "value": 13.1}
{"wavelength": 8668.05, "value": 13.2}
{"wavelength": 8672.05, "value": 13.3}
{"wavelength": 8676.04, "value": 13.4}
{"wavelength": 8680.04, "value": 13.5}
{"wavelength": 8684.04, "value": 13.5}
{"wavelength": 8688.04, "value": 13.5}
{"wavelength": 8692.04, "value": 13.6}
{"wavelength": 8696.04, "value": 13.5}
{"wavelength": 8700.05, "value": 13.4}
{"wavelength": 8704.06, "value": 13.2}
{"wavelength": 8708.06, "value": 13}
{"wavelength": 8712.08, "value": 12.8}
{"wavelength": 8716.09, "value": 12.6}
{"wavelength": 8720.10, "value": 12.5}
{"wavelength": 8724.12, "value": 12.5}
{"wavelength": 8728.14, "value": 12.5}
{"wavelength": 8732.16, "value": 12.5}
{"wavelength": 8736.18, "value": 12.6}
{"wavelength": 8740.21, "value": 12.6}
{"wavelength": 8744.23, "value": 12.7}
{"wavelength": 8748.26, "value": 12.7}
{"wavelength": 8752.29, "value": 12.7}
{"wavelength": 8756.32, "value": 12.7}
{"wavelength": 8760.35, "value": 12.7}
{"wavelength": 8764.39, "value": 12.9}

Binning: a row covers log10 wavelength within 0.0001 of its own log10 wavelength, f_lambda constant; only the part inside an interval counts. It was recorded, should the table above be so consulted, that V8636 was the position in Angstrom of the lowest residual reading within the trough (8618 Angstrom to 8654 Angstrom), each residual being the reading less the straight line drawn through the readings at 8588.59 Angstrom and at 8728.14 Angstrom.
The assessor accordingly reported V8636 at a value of 8648.12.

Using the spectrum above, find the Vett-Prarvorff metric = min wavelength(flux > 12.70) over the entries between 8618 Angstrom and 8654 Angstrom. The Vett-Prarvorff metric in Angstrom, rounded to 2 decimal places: 8620.29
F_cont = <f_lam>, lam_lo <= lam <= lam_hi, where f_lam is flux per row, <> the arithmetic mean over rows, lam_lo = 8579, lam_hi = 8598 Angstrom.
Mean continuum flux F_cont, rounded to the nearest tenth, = 13.0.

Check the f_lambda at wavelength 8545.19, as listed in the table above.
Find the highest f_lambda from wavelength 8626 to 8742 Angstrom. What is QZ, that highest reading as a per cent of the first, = 101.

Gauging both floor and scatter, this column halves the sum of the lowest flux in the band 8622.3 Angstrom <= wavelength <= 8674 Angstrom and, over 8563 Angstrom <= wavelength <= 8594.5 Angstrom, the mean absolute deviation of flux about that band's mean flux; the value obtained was 6.350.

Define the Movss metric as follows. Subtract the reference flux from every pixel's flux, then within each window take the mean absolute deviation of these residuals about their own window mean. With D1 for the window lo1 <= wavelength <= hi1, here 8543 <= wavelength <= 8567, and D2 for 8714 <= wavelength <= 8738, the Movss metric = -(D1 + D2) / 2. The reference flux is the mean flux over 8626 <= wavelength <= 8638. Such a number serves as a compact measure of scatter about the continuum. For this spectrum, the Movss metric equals -0.10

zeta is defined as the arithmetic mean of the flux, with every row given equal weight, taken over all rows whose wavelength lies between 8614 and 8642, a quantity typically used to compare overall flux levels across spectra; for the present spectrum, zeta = 13.3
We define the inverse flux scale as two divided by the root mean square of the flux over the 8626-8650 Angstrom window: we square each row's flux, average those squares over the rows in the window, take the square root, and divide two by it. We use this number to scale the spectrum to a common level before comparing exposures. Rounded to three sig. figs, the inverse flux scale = 0.152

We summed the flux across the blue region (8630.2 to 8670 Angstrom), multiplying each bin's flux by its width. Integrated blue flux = 519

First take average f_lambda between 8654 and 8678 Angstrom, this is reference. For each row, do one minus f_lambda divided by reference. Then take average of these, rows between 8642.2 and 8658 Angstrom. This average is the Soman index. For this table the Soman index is 0.031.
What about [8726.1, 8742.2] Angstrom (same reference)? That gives 0.044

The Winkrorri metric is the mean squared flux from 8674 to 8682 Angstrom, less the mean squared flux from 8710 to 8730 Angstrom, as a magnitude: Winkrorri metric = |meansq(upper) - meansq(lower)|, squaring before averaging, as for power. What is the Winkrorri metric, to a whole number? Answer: 23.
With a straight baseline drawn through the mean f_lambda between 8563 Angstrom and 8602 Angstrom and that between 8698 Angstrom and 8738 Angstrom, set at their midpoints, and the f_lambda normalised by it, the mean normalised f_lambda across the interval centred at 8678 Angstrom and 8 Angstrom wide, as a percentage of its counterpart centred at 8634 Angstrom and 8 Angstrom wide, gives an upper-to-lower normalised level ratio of 100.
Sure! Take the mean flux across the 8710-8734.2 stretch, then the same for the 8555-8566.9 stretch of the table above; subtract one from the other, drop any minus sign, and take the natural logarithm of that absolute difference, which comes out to -0.51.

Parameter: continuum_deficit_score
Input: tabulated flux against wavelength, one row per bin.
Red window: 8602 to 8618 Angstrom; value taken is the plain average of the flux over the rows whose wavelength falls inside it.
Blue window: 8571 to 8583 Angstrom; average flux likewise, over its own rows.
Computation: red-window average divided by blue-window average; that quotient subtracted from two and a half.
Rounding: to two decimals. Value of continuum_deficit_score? 1.50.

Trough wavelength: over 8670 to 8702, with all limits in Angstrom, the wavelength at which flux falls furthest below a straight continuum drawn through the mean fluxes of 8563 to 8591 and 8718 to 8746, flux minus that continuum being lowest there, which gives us 8672.05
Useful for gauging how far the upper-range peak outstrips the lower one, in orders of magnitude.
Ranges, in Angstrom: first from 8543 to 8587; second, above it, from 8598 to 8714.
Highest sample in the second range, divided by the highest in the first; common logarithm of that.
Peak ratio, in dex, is 0.003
